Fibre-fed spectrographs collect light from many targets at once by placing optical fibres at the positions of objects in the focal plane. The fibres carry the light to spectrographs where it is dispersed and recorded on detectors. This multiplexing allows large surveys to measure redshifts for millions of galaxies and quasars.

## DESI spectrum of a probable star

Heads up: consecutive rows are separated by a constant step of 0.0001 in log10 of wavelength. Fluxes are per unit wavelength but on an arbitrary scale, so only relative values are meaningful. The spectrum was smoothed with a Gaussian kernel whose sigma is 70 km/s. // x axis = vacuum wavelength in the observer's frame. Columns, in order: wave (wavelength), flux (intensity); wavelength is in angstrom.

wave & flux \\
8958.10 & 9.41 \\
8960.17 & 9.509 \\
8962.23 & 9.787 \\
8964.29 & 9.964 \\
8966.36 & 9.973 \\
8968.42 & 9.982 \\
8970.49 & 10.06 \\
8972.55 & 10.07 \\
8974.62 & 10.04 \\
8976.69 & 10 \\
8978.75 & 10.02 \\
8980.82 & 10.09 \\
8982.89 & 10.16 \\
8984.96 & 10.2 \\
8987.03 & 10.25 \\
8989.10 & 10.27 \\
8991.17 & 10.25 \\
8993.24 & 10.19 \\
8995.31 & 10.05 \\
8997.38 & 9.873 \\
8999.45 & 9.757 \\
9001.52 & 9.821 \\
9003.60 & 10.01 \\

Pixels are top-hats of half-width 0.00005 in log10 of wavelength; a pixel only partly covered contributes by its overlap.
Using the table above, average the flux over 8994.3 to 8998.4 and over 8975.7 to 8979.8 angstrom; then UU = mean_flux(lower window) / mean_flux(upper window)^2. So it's 0.101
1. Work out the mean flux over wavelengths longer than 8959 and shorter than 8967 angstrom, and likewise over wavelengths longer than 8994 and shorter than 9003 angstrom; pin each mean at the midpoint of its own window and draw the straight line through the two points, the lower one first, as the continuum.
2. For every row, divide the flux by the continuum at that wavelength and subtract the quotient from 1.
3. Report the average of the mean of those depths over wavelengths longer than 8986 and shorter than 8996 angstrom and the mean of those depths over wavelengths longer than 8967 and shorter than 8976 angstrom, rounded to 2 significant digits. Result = -0.028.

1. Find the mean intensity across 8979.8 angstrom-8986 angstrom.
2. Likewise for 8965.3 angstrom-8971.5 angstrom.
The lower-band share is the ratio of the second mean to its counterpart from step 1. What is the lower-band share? 0.99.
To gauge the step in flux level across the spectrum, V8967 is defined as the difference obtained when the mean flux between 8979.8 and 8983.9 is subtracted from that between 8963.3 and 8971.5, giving -0.13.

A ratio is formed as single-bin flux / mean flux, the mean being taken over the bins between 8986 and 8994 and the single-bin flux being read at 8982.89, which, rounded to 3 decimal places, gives 0.992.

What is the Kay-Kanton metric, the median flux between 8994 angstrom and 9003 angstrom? 9.8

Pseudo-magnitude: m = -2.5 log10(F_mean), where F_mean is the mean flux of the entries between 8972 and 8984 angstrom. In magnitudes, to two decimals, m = -2.51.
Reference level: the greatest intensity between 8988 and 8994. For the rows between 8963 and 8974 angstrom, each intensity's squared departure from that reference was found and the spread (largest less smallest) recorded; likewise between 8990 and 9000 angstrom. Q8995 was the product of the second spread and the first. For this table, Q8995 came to 0.014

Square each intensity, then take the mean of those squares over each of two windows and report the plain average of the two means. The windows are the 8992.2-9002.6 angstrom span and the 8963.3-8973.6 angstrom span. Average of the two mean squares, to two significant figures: 99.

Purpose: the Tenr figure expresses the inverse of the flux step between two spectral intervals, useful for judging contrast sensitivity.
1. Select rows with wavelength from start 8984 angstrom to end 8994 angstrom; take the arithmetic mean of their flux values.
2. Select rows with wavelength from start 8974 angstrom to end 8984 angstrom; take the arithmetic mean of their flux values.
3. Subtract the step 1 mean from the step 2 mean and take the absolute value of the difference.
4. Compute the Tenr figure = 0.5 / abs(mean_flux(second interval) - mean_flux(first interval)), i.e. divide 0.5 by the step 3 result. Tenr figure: 2.9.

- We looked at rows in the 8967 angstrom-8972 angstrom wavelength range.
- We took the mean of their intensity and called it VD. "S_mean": 10.0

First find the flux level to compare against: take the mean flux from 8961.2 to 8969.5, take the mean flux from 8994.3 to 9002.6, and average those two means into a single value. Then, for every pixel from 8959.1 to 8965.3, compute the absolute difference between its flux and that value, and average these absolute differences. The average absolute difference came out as 0.19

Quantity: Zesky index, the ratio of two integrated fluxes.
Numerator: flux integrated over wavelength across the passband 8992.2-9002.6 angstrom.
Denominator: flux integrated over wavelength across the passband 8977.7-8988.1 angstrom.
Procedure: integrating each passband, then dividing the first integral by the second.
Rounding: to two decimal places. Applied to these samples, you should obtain 0.98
